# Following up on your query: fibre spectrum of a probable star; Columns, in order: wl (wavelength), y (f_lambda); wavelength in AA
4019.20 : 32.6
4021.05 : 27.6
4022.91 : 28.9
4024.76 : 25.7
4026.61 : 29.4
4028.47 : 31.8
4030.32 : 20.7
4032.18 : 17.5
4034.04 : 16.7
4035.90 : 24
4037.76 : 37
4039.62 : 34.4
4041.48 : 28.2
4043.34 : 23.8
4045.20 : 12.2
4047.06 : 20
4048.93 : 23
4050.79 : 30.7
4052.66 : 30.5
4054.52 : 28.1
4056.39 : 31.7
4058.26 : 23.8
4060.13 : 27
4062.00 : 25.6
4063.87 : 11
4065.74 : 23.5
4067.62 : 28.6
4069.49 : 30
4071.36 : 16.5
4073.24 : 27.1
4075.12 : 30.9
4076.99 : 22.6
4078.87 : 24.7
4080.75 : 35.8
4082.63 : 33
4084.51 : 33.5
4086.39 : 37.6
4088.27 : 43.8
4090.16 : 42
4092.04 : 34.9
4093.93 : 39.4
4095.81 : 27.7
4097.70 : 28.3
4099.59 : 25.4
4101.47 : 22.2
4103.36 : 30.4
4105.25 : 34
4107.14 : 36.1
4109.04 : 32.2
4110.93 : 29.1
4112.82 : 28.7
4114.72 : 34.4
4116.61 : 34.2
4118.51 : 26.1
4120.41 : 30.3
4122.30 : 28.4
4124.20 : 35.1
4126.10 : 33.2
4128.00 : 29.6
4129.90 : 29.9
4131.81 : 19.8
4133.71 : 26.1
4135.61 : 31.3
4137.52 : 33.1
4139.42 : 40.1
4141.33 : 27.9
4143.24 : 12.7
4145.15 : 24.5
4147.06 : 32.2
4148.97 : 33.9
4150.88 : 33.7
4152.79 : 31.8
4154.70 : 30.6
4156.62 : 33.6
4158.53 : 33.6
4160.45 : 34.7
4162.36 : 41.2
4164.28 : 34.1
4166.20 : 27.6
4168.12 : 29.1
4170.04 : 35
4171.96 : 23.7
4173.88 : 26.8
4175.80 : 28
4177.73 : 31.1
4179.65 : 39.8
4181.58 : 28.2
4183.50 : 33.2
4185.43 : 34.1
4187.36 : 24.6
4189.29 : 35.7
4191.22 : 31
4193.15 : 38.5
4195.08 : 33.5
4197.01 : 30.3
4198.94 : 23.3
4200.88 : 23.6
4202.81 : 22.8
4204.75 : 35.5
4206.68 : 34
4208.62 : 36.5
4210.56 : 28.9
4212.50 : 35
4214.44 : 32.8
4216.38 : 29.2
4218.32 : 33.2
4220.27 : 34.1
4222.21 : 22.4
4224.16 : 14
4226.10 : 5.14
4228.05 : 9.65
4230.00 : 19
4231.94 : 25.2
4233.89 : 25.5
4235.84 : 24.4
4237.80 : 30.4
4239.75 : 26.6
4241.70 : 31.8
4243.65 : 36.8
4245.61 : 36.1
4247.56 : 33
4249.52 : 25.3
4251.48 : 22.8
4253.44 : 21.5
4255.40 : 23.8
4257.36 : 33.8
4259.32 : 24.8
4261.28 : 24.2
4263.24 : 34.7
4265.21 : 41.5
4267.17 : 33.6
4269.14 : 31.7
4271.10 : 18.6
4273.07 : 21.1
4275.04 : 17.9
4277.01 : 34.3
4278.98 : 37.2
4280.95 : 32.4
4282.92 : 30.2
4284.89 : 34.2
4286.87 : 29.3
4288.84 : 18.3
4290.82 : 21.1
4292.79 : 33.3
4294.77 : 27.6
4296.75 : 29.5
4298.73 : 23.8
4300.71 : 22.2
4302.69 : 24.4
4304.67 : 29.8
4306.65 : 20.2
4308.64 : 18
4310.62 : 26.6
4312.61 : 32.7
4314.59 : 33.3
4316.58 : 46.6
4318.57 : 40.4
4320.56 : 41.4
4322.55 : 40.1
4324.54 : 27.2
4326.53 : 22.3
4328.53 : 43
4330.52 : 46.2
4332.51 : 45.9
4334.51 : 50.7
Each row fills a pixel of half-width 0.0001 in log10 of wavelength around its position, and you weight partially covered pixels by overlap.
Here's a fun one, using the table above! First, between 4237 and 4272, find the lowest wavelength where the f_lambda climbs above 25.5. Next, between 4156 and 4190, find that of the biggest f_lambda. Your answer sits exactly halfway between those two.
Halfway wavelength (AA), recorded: 4200.1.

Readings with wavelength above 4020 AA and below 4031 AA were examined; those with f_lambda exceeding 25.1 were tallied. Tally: 5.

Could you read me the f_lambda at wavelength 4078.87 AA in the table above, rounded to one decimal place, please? 24.7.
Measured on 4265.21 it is 41.5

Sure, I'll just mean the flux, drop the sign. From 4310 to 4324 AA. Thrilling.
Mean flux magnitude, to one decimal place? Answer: 37.3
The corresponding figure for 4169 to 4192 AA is 30.9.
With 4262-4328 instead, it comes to 29.6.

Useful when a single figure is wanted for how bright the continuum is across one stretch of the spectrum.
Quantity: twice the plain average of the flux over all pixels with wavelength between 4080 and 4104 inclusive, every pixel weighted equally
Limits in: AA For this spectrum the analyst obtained 66.8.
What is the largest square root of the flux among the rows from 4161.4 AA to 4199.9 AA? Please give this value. 6.42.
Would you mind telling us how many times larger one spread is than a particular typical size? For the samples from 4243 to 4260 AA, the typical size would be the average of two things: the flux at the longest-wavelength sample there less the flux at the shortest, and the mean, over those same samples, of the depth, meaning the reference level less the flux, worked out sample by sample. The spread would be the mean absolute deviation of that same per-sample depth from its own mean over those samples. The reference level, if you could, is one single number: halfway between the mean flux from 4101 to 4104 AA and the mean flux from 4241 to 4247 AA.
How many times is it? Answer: -1.1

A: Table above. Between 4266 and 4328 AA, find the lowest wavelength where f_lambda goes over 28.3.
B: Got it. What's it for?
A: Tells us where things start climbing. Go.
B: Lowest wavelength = 4267.17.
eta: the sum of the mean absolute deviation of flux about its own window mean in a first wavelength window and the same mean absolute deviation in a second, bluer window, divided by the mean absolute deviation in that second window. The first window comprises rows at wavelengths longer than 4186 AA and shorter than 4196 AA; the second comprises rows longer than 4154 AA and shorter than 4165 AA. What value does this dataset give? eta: 2.76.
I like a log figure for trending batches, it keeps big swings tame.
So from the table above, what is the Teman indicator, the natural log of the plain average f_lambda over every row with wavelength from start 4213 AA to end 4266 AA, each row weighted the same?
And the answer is 3.29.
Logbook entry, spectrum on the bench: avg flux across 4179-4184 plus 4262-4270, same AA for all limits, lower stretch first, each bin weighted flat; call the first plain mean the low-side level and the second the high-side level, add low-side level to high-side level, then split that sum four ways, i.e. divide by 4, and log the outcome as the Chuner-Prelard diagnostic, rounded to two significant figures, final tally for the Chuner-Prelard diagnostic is 17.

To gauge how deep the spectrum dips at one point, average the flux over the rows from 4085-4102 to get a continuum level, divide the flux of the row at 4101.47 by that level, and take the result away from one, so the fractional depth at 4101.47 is 0.34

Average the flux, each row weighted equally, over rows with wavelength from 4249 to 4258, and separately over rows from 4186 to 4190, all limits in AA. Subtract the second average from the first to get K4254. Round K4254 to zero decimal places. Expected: -5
